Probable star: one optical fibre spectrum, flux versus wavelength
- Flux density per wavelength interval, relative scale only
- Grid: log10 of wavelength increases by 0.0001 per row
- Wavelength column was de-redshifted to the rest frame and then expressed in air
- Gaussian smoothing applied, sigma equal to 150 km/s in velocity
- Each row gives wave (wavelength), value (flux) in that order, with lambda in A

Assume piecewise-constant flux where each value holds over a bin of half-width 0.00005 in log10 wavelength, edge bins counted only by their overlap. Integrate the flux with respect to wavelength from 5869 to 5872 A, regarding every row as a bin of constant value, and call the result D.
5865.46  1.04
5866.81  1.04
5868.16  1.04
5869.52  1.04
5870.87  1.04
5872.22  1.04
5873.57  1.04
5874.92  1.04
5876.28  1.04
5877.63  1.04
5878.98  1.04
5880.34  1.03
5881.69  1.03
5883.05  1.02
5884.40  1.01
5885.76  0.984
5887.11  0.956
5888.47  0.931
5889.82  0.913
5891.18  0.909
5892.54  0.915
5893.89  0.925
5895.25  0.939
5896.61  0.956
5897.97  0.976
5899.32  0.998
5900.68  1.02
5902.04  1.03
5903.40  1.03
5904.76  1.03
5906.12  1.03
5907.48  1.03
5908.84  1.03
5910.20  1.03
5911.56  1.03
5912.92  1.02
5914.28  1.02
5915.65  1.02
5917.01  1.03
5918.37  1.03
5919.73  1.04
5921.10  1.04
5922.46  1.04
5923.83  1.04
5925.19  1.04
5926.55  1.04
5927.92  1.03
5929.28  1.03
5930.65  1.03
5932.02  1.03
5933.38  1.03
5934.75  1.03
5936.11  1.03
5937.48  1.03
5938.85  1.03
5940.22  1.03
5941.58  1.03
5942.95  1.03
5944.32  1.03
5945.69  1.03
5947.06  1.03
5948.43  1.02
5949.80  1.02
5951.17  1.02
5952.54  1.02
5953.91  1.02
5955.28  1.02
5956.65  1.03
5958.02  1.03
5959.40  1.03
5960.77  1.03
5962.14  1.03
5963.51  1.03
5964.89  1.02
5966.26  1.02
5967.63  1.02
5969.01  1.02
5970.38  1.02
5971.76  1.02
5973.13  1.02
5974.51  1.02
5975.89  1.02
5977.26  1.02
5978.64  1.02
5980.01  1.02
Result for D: 3.12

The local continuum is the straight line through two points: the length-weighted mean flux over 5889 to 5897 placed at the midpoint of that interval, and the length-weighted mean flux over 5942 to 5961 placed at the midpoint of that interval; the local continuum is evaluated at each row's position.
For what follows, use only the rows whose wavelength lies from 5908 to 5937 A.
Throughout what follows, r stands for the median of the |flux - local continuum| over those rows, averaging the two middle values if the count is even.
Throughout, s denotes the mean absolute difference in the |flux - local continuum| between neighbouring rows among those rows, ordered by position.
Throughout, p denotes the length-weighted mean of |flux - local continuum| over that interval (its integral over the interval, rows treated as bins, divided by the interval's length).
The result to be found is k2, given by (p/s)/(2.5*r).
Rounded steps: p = 0.056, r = 0.06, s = 0.0039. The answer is 97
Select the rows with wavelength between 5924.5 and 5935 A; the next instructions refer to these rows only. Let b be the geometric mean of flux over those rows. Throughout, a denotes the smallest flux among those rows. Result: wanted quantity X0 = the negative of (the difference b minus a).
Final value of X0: -0.002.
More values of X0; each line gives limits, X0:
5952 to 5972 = -0.004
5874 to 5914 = -0.088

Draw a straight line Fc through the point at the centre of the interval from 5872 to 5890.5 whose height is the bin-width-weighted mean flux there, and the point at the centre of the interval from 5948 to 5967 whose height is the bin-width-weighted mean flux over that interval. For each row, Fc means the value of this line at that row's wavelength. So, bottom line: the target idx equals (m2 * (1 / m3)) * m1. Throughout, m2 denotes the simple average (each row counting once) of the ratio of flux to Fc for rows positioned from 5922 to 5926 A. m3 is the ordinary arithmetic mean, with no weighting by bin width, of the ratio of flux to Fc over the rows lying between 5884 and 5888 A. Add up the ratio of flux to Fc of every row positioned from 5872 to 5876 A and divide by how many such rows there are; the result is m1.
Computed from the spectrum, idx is 1.08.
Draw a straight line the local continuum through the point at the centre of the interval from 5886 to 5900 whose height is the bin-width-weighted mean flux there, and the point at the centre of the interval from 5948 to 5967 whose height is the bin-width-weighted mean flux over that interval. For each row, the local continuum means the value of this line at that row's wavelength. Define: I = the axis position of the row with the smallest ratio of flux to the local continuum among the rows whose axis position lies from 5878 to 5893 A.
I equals 5891.18 A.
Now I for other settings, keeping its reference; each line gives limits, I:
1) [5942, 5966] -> 5964.89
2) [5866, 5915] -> 5891.18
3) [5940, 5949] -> 5948.43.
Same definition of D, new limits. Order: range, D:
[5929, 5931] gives 2.06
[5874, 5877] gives 3.12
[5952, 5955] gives 3.06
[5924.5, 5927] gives 2.61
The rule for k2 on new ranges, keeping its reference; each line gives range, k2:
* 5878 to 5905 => 30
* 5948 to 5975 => 194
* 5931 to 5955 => 136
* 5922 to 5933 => 105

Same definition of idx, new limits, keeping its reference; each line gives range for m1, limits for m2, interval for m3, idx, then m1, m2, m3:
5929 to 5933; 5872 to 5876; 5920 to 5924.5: 1.02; 1.01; 1.03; 1.02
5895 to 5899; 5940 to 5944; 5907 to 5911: 0.94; 0.95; 1.01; 1.02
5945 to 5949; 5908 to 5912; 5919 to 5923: 1.00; 1.00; 1.02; 1.02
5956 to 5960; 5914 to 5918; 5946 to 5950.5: 1.01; 1.01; 1.01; 1.00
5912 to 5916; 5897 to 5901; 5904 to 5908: 0.98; 1.01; 0.99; 1.02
